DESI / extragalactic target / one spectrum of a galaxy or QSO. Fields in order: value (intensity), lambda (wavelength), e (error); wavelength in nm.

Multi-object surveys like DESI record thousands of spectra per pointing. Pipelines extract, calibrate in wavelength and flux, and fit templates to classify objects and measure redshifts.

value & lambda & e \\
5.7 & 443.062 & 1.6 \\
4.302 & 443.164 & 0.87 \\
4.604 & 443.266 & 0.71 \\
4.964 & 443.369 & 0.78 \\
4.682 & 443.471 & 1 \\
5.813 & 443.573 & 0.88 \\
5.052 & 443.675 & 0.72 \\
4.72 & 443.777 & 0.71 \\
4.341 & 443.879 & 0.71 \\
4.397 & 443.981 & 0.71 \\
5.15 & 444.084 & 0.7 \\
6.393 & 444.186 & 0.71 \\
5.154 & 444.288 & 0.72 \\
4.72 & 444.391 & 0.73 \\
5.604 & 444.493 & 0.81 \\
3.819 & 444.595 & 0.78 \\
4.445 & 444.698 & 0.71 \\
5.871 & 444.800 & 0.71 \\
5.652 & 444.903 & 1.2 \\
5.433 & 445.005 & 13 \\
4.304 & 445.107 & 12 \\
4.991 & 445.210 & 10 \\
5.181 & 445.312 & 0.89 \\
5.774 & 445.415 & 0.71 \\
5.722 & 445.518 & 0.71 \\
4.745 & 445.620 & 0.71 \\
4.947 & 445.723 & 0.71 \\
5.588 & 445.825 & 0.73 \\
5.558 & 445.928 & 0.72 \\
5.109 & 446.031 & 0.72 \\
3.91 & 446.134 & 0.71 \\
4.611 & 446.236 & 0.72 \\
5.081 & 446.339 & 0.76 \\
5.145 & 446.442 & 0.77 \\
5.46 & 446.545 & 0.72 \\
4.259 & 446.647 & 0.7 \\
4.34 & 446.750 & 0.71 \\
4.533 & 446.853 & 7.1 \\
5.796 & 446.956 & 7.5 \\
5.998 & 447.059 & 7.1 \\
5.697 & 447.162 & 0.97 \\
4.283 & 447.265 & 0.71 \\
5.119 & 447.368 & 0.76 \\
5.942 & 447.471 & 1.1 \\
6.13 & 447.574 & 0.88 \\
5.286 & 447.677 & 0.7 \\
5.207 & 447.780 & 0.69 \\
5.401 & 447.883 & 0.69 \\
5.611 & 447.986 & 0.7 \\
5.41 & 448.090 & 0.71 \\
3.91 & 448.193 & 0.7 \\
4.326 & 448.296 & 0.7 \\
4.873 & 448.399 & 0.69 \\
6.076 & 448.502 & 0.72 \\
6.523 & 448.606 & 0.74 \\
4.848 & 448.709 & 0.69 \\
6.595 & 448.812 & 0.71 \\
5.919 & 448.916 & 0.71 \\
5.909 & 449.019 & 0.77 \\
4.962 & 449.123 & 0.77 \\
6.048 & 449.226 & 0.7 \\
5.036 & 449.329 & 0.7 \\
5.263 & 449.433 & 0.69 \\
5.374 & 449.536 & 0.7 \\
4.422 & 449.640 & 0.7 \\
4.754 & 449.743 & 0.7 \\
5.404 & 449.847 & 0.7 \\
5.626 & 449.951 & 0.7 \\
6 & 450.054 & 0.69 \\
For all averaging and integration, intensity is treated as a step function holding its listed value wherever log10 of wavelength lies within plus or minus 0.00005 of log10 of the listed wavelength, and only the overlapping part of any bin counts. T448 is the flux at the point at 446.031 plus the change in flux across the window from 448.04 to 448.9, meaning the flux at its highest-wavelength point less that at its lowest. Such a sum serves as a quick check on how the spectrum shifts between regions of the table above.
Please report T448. 6.3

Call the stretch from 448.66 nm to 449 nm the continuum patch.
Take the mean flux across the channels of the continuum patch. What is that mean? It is 5.8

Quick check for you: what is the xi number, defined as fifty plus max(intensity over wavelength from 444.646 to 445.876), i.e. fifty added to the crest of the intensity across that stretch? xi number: 55.9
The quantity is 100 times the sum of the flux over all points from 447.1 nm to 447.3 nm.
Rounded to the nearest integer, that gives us 998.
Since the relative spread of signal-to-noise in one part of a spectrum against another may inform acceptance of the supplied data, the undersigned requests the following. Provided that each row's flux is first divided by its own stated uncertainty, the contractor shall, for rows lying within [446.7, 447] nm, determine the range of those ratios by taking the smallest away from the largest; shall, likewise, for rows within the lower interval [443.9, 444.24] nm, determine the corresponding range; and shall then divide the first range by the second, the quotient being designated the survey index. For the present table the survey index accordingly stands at 1.9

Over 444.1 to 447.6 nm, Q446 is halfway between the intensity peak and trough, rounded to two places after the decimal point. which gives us 5.11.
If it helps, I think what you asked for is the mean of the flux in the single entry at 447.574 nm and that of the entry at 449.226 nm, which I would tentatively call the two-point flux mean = 6.1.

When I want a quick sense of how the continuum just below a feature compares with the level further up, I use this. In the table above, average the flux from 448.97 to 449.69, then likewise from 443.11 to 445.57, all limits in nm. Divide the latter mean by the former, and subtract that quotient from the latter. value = 4.09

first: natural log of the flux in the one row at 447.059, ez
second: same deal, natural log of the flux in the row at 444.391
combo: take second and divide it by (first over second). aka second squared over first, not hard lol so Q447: 1.34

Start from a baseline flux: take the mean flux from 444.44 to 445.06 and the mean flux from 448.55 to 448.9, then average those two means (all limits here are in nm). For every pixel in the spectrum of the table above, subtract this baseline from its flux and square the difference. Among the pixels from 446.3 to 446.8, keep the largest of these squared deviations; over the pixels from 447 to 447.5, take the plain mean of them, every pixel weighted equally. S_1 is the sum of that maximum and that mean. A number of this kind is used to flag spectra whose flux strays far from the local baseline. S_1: 2.1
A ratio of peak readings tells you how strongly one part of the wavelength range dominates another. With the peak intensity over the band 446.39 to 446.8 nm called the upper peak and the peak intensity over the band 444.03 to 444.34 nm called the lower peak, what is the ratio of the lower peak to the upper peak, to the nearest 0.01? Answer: 1.17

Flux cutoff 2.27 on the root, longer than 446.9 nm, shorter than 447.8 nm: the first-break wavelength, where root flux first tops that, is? 446.956 nm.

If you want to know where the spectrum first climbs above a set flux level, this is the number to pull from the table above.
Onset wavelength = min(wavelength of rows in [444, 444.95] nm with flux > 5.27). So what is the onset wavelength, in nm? 444.186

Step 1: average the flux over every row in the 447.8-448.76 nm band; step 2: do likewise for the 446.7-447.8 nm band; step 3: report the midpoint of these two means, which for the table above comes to 5.26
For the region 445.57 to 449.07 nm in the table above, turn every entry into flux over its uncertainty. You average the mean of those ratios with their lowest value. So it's 3.6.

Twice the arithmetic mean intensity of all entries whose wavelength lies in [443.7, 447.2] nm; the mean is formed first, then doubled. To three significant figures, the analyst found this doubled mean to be 10.1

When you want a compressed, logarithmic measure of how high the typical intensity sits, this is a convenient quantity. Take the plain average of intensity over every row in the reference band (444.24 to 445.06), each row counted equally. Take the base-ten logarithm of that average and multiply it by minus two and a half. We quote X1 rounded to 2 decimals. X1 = -1.77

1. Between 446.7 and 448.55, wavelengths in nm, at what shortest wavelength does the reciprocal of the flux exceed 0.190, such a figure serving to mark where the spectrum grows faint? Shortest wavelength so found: 446.750 nm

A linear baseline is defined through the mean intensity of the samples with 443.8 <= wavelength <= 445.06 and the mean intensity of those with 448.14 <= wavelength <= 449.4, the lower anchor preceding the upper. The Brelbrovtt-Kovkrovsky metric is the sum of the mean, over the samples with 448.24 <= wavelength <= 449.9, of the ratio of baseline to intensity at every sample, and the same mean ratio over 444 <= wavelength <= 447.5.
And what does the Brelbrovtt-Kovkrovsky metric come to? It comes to 2.05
